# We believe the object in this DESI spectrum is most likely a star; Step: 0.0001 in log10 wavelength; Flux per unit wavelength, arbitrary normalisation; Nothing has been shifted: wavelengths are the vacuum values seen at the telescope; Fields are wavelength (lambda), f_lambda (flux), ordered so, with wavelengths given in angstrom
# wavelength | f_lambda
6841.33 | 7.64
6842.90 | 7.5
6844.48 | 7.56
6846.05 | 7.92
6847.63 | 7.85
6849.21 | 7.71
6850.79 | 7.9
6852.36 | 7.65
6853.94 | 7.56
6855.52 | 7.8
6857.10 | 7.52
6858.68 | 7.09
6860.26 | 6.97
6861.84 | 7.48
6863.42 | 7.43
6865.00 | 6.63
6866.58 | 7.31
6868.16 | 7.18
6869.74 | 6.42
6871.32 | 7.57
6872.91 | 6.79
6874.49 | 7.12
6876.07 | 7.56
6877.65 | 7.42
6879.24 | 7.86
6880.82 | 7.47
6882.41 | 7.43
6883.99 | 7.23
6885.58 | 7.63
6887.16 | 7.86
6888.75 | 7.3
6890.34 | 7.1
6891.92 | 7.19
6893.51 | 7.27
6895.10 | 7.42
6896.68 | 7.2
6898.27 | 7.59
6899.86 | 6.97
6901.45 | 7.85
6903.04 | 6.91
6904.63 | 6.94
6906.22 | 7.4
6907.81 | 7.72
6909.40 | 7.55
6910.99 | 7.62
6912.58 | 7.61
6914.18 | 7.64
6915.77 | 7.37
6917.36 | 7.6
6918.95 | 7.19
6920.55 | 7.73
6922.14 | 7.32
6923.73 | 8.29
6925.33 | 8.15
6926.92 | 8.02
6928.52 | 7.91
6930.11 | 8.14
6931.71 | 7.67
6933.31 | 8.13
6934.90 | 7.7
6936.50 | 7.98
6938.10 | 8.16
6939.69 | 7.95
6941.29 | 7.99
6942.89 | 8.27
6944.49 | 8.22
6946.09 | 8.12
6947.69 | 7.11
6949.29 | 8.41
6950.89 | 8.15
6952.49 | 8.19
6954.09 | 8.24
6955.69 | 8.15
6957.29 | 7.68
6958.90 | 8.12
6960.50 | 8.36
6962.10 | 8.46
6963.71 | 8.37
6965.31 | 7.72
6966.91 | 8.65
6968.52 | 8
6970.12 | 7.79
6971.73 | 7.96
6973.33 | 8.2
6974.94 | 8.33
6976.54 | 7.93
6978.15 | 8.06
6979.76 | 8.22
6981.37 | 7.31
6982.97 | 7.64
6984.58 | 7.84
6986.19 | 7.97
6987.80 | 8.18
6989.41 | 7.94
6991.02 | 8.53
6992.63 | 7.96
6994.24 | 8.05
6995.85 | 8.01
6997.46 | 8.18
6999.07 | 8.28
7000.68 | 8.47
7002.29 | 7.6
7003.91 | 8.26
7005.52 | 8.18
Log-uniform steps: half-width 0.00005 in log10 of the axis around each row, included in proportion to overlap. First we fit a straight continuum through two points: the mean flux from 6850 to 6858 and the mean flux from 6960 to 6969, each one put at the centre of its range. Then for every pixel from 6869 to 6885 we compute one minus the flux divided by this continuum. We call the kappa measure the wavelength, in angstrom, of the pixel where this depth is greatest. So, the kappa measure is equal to 6869.74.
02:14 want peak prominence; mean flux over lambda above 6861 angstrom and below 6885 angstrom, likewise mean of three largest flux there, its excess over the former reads 0.40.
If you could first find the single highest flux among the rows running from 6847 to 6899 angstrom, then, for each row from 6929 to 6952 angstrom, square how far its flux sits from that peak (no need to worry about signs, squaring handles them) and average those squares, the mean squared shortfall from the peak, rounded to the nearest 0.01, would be 0.11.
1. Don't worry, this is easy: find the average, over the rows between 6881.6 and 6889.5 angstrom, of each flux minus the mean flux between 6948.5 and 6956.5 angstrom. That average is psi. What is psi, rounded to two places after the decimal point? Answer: -0.74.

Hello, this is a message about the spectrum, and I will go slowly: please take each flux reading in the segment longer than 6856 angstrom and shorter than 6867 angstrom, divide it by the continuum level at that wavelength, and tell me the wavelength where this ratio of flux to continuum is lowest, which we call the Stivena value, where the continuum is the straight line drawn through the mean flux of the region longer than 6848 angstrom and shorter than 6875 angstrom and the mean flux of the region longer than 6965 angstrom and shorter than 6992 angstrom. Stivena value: 6865.00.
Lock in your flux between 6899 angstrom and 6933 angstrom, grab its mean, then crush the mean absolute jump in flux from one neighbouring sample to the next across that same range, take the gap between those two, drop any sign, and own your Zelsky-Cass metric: 7.3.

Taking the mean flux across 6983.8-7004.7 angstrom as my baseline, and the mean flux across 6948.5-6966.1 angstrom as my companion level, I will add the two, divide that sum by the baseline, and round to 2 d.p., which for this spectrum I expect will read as 2.01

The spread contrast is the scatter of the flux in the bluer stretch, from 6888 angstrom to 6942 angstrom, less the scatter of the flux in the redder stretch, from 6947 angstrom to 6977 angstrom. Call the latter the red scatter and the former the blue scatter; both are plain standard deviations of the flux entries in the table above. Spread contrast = 0.04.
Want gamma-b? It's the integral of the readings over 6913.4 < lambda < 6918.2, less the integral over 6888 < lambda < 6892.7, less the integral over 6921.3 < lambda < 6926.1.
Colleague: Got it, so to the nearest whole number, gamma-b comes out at -36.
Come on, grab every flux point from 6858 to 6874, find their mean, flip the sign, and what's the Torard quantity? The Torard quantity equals -7.09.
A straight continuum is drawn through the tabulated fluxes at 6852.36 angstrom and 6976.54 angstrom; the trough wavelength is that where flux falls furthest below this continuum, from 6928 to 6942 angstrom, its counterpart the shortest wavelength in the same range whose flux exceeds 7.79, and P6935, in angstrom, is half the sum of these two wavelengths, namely 6930.1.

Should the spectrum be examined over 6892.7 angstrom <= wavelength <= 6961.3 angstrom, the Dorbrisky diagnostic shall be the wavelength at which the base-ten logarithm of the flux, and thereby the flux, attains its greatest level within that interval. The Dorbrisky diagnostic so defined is 6949.29 angstrom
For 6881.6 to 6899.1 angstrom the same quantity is 6887.16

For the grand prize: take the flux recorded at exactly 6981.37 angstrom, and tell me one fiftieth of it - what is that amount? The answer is 0.146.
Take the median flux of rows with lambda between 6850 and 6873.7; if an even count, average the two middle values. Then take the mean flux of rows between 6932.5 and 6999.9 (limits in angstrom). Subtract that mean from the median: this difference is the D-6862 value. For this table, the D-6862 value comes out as -0.6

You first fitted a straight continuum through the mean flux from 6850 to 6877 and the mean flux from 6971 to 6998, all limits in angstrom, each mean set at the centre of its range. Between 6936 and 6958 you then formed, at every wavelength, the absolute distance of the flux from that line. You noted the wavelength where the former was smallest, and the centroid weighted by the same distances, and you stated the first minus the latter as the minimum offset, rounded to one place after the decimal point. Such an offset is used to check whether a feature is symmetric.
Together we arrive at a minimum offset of 10.3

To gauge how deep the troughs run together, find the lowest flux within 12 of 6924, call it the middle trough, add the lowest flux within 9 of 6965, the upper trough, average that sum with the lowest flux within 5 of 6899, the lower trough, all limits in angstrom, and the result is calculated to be 10.89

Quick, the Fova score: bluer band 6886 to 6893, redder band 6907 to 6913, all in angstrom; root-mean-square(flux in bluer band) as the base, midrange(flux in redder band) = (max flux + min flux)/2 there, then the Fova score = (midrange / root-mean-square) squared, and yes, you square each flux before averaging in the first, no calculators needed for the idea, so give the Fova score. 1.07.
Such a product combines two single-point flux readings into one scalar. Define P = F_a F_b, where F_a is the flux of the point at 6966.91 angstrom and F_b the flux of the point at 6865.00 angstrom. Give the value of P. 57.3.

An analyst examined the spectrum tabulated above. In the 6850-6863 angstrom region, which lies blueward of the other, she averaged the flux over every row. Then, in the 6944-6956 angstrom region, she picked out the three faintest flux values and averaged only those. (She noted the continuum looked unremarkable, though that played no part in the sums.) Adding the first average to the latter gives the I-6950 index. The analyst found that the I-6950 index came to 15.3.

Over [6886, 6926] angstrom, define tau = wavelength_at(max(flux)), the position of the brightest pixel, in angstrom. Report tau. 6923.73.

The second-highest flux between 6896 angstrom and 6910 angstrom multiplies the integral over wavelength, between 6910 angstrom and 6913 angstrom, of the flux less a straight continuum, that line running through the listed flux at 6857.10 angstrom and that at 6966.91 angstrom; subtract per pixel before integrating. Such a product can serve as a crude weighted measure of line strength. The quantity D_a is -11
